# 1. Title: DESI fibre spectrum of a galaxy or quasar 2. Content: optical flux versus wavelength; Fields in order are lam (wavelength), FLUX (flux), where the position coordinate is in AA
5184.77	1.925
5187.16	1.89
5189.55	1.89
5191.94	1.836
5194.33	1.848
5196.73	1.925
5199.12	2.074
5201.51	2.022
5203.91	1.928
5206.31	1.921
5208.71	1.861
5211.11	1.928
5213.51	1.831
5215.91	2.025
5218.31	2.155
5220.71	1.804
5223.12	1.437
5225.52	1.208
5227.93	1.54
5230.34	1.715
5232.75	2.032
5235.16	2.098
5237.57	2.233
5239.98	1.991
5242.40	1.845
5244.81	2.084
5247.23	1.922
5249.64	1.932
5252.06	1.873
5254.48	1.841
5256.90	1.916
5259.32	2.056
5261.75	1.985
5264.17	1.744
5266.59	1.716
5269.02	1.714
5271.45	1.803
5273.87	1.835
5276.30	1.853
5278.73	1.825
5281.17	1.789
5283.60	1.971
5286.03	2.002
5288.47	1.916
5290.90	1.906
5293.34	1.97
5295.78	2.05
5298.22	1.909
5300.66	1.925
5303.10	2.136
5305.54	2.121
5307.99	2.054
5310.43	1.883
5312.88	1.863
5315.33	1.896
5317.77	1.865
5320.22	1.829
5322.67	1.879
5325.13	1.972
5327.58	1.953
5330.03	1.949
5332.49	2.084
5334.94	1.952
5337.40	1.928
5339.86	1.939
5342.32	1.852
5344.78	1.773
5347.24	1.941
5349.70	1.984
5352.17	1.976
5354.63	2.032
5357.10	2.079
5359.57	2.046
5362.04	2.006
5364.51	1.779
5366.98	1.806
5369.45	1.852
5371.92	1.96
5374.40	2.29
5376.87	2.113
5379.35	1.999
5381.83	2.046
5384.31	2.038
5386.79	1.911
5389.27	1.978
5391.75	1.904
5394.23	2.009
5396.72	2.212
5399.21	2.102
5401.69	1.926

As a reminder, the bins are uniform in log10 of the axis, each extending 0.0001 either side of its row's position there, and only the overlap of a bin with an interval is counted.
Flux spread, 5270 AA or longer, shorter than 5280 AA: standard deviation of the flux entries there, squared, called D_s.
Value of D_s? 0.000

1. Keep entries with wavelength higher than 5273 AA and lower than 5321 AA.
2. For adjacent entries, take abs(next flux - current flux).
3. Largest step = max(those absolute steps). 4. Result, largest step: 0.21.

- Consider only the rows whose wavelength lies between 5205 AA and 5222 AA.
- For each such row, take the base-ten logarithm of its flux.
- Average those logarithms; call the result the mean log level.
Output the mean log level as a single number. 0.285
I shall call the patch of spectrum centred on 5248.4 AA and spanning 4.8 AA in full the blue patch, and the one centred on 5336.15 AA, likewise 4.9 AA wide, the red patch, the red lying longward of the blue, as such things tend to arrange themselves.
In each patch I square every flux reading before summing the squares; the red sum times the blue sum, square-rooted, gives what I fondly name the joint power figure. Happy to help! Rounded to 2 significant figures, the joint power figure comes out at 7.5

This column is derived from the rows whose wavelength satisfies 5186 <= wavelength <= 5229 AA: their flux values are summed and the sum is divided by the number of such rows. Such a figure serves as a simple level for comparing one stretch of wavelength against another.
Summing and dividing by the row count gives 1.84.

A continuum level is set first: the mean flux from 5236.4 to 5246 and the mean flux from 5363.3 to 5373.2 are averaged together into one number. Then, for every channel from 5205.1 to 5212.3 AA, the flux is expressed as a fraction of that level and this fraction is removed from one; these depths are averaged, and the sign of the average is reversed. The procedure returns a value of -0.02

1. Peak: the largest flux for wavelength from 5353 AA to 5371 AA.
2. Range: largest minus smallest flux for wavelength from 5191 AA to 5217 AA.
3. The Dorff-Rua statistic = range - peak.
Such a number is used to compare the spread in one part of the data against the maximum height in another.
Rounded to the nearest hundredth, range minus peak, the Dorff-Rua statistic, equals -1.84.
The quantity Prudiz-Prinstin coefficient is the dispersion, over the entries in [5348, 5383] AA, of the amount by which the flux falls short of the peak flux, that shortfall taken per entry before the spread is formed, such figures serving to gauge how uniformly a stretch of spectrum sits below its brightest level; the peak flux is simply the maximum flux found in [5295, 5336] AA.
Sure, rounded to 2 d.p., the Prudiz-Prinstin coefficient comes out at 0.13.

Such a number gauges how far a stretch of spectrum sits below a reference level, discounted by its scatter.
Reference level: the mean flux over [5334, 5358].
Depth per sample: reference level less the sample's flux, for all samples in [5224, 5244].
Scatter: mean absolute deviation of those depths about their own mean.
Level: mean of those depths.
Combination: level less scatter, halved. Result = -0.073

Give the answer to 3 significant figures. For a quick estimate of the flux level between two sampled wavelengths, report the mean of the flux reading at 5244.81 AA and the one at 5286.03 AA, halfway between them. 2.04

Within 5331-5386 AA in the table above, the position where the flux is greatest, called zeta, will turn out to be 5374.40 AA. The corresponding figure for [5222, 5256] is 5237.57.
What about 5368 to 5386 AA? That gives 5374.40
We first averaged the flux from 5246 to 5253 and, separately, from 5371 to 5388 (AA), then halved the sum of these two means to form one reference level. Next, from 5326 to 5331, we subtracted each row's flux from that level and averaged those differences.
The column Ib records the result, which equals 0.029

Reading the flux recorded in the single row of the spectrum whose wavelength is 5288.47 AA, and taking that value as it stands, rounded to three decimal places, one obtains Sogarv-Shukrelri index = 1.916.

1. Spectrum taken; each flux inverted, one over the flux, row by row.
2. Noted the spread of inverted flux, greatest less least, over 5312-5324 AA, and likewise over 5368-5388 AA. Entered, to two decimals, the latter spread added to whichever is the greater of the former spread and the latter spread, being 0.21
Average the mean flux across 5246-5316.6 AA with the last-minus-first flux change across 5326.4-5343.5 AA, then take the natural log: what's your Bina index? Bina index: -0.10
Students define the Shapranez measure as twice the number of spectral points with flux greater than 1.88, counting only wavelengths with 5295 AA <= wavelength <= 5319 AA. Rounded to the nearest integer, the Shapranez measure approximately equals 16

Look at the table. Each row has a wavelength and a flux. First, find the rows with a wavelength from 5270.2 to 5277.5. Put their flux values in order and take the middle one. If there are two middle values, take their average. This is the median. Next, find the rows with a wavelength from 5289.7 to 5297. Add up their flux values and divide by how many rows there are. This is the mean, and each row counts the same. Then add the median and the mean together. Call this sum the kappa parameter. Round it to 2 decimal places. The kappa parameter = 3.81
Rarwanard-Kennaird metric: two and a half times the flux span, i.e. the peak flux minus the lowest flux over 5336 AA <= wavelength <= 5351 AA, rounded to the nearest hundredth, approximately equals 0.53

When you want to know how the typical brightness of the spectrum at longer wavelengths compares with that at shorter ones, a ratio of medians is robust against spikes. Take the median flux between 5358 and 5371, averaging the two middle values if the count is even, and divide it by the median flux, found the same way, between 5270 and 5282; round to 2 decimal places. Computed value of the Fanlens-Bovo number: 1.01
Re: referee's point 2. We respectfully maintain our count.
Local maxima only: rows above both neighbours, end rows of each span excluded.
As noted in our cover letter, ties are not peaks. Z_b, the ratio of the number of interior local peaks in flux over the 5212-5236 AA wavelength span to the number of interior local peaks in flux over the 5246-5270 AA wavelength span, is 0.50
